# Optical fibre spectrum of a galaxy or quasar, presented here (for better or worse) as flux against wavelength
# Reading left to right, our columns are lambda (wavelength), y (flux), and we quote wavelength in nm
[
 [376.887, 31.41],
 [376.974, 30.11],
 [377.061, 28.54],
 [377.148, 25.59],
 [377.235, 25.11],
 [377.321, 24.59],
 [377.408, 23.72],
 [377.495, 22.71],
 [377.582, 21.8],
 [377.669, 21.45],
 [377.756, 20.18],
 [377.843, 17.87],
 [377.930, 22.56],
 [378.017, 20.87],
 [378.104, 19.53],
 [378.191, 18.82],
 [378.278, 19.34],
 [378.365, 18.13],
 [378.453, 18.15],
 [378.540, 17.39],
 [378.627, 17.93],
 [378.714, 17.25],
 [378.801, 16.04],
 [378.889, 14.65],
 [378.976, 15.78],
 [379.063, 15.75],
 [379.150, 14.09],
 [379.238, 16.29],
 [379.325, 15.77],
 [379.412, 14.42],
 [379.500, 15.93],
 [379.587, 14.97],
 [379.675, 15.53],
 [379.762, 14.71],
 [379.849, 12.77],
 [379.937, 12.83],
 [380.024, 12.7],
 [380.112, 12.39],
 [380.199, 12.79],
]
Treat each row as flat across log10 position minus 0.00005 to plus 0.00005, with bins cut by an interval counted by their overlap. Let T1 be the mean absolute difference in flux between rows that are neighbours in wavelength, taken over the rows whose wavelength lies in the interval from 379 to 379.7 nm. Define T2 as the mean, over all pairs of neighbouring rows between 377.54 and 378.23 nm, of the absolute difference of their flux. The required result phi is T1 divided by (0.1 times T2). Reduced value 7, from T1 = 1.25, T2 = 1.8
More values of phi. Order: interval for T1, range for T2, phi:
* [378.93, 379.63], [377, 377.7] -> 12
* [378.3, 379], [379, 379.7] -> 7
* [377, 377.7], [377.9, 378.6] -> 11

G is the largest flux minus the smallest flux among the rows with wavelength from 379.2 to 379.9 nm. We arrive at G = 3.5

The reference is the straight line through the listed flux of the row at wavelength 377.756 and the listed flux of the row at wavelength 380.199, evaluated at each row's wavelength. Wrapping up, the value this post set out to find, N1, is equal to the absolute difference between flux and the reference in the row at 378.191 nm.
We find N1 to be 0.0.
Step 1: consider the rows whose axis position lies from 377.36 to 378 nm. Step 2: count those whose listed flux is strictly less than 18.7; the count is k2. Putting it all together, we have 1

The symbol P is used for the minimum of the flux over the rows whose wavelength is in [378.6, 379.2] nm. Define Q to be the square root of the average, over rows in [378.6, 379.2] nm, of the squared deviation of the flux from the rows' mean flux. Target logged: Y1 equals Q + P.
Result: 15.3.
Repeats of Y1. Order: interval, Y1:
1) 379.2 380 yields 14.0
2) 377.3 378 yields 19.8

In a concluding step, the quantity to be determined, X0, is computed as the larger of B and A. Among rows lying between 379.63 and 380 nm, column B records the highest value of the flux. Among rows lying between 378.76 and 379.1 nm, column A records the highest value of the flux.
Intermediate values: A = 16.04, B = 15.53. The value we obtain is 16.0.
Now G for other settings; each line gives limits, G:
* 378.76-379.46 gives 2.2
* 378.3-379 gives 3.5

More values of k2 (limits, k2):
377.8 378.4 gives 2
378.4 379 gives 7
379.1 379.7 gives 7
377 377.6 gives 0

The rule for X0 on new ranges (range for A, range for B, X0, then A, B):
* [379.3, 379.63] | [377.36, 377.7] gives 23.7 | 15.93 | 23.72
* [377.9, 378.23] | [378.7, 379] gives 22.6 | 22.56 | 17.25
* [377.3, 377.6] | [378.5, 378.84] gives 24.6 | 24.59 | 17.93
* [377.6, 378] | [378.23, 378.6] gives 22.6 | 22.56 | 19.34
